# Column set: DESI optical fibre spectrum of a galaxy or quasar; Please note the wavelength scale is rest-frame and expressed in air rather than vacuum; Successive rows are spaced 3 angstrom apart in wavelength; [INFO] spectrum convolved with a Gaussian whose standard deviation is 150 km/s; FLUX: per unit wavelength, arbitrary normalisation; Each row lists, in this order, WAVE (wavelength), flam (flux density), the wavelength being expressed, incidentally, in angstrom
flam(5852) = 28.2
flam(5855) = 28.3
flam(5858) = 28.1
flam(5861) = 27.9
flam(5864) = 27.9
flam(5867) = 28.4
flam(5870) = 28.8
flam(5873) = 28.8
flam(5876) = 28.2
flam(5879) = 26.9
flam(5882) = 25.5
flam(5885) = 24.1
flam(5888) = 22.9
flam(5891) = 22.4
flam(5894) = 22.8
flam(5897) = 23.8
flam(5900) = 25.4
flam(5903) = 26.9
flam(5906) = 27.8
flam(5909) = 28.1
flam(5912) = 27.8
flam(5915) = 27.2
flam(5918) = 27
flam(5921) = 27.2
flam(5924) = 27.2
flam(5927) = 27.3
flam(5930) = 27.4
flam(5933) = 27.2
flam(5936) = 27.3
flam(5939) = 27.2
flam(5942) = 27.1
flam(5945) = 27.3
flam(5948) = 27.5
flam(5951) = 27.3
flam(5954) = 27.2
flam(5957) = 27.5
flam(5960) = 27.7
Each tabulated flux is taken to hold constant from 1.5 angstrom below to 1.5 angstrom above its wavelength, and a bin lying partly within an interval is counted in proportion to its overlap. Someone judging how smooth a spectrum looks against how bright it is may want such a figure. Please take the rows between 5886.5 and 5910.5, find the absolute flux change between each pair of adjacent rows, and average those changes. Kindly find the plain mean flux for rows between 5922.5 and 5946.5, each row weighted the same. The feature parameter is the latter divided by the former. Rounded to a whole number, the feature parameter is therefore 31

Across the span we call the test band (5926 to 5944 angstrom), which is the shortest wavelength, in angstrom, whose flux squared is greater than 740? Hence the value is 5927 angstrom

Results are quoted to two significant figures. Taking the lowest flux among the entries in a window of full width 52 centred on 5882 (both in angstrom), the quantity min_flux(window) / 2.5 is 9.0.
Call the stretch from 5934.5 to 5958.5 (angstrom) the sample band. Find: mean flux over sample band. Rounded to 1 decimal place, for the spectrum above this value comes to 27.3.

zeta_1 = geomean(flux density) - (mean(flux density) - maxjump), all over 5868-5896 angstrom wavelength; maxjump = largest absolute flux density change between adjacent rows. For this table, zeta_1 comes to 1.3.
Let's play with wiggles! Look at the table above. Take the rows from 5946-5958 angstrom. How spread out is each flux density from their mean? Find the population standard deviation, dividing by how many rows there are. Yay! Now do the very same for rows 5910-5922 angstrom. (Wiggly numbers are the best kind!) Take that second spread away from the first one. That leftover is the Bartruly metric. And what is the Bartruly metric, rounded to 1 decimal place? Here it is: -0.2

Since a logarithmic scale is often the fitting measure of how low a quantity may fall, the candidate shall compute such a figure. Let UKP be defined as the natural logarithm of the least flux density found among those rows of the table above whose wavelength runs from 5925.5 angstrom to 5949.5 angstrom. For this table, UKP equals 3.30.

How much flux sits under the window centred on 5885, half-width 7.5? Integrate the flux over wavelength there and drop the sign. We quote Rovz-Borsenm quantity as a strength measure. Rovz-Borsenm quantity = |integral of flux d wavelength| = 365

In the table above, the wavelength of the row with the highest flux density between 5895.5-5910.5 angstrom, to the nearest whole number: 5909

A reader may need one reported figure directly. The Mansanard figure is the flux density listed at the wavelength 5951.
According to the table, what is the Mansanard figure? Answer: 27.3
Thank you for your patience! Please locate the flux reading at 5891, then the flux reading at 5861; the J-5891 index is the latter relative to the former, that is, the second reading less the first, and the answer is 5.5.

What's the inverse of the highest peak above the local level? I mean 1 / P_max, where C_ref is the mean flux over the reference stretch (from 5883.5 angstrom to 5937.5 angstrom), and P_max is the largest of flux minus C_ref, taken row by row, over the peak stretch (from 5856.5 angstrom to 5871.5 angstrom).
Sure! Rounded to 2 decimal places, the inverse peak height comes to 0.37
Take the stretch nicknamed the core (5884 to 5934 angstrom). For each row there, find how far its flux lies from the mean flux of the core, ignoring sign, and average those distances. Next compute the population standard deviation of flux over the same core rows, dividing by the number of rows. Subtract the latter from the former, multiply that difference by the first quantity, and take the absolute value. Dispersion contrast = 0.343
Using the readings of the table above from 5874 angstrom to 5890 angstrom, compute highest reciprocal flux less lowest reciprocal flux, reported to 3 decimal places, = 0.008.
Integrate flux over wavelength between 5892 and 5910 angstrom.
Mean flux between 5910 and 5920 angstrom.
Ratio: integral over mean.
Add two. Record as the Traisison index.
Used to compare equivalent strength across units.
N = 19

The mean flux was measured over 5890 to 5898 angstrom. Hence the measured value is 23.0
